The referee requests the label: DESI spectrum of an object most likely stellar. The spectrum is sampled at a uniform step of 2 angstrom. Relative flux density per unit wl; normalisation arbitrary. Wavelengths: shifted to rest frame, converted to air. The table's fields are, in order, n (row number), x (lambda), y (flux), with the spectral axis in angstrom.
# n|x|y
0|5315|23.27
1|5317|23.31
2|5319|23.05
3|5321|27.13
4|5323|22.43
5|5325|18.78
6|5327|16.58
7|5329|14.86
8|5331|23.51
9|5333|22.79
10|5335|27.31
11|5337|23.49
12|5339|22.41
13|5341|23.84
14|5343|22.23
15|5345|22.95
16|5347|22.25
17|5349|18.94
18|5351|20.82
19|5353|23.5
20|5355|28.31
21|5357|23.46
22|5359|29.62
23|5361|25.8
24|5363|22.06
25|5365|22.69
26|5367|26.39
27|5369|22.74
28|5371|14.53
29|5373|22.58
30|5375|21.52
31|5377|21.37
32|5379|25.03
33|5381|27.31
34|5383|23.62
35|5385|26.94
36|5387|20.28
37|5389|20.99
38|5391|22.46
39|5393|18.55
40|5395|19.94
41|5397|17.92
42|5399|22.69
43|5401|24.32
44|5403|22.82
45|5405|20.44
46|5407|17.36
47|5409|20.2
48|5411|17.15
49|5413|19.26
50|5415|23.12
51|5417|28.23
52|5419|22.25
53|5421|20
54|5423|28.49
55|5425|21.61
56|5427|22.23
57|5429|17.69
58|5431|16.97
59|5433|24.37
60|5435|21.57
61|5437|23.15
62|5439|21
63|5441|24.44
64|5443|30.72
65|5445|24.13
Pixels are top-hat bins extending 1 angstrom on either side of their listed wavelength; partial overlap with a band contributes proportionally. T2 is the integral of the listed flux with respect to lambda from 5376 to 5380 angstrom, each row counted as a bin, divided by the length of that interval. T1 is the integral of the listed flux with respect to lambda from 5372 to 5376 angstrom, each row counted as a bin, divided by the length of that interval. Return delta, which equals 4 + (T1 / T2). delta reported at 4.95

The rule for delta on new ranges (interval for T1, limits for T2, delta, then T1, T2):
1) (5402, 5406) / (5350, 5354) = 4.98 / 22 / 22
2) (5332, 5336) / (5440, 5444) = 4.91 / 25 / 28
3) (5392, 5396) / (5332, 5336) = 4.77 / 19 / 25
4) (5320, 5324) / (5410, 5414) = 5.36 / 25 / 18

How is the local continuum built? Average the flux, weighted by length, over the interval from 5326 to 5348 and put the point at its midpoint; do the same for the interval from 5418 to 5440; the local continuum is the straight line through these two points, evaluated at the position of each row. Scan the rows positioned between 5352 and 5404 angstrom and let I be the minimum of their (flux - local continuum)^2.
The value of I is 0.01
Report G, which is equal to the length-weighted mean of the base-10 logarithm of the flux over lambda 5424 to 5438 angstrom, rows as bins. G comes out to 1.32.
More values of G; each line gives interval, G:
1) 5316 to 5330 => 1.31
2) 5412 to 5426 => 1.36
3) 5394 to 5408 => 1.31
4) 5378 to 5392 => 1.37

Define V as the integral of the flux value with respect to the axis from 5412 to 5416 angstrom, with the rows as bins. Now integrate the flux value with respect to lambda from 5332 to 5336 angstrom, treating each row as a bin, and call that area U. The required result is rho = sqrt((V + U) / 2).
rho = 9.62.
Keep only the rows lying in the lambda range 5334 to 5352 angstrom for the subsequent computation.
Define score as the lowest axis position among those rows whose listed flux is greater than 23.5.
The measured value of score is 5335 angstrom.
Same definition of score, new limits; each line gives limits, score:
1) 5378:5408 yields 5379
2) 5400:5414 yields 5401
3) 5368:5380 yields 5379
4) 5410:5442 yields 5417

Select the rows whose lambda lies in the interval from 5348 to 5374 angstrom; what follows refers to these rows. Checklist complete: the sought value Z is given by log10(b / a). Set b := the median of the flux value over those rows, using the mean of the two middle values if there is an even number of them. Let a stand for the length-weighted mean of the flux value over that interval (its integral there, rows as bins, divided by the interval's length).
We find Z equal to -0.0085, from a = 23.2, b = 22.7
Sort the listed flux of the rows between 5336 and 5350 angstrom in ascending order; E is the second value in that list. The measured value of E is 22.23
